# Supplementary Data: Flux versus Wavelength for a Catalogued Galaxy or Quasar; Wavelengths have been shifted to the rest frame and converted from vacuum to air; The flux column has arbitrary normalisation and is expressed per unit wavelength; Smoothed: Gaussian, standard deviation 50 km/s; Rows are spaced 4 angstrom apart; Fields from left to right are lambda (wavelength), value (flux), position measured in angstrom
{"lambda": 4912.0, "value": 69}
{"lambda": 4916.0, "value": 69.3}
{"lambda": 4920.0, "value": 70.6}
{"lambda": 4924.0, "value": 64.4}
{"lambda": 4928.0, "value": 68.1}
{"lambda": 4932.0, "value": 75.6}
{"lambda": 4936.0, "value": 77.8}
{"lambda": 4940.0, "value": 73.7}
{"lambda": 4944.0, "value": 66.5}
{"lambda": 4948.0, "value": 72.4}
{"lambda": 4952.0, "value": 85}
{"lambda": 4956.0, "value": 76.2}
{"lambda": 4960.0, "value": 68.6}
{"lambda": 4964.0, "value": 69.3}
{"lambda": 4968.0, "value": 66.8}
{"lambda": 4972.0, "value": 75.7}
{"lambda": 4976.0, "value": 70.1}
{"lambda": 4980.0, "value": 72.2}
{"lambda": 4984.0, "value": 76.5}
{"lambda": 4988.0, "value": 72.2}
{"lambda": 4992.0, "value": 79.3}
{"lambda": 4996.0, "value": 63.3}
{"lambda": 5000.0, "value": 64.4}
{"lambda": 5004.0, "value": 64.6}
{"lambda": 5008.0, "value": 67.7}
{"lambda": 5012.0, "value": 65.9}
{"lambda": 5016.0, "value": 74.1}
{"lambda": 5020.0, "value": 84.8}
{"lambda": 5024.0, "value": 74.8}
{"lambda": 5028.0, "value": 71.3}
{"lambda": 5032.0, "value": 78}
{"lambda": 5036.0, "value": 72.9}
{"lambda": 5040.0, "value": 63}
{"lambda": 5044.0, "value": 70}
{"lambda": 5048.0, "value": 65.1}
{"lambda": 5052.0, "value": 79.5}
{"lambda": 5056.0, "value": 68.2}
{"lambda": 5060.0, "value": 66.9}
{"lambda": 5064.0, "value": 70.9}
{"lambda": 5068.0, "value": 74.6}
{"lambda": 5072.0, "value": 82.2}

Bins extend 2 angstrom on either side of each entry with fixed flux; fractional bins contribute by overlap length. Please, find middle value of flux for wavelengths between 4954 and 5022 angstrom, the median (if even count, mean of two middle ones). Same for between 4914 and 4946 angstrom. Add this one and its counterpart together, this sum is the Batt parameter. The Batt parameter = 140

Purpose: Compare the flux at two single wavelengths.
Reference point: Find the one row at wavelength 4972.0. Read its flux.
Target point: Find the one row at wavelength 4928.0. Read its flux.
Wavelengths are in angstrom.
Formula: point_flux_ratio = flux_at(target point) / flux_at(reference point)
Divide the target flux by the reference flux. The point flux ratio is 0.90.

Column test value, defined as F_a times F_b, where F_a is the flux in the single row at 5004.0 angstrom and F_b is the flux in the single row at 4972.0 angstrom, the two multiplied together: 4890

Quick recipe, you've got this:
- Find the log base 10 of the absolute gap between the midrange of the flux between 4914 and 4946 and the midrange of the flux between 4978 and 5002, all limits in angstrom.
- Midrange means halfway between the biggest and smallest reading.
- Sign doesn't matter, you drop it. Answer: -0.70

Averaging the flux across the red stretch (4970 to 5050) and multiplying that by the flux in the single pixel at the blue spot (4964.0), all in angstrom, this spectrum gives 4941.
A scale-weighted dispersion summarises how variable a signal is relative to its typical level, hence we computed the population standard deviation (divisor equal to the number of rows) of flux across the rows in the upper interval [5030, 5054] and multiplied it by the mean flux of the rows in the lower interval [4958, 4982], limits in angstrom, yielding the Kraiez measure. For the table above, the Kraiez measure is 430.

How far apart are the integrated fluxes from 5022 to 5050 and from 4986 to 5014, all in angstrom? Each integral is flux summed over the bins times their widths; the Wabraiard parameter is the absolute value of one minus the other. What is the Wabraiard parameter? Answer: 71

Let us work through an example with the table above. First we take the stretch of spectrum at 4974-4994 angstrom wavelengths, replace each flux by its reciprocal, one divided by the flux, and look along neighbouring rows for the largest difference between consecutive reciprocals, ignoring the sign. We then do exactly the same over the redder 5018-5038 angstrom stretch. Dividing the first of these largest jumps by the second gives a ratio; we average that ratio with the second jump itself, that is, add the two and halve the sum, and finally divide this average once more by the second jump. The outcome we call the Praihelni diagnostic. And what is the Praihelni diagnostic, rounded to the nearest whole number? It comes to 250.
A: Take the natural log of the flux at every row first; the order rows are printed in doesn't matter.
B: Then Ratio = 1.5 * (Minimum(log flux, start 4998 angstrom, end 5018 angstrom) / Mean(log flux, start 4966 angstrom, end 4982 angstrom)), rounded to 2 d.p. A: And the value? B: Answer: 1.47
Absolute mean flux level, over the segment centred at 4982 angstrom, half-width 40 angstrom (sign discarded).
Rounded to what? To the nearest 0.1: 71.8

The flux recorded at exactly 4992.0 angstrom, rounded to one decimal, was 79.3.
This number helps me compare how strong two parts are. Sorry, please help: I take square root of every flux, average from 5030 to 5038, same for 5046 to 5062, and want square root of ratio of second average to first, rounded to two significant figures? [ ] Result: 0.98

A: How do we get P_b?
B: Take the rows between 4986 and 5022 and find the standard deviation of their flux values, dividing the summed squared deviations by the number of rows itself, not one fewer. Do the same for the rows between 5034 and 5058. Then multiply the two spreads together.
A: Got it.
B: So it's 38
